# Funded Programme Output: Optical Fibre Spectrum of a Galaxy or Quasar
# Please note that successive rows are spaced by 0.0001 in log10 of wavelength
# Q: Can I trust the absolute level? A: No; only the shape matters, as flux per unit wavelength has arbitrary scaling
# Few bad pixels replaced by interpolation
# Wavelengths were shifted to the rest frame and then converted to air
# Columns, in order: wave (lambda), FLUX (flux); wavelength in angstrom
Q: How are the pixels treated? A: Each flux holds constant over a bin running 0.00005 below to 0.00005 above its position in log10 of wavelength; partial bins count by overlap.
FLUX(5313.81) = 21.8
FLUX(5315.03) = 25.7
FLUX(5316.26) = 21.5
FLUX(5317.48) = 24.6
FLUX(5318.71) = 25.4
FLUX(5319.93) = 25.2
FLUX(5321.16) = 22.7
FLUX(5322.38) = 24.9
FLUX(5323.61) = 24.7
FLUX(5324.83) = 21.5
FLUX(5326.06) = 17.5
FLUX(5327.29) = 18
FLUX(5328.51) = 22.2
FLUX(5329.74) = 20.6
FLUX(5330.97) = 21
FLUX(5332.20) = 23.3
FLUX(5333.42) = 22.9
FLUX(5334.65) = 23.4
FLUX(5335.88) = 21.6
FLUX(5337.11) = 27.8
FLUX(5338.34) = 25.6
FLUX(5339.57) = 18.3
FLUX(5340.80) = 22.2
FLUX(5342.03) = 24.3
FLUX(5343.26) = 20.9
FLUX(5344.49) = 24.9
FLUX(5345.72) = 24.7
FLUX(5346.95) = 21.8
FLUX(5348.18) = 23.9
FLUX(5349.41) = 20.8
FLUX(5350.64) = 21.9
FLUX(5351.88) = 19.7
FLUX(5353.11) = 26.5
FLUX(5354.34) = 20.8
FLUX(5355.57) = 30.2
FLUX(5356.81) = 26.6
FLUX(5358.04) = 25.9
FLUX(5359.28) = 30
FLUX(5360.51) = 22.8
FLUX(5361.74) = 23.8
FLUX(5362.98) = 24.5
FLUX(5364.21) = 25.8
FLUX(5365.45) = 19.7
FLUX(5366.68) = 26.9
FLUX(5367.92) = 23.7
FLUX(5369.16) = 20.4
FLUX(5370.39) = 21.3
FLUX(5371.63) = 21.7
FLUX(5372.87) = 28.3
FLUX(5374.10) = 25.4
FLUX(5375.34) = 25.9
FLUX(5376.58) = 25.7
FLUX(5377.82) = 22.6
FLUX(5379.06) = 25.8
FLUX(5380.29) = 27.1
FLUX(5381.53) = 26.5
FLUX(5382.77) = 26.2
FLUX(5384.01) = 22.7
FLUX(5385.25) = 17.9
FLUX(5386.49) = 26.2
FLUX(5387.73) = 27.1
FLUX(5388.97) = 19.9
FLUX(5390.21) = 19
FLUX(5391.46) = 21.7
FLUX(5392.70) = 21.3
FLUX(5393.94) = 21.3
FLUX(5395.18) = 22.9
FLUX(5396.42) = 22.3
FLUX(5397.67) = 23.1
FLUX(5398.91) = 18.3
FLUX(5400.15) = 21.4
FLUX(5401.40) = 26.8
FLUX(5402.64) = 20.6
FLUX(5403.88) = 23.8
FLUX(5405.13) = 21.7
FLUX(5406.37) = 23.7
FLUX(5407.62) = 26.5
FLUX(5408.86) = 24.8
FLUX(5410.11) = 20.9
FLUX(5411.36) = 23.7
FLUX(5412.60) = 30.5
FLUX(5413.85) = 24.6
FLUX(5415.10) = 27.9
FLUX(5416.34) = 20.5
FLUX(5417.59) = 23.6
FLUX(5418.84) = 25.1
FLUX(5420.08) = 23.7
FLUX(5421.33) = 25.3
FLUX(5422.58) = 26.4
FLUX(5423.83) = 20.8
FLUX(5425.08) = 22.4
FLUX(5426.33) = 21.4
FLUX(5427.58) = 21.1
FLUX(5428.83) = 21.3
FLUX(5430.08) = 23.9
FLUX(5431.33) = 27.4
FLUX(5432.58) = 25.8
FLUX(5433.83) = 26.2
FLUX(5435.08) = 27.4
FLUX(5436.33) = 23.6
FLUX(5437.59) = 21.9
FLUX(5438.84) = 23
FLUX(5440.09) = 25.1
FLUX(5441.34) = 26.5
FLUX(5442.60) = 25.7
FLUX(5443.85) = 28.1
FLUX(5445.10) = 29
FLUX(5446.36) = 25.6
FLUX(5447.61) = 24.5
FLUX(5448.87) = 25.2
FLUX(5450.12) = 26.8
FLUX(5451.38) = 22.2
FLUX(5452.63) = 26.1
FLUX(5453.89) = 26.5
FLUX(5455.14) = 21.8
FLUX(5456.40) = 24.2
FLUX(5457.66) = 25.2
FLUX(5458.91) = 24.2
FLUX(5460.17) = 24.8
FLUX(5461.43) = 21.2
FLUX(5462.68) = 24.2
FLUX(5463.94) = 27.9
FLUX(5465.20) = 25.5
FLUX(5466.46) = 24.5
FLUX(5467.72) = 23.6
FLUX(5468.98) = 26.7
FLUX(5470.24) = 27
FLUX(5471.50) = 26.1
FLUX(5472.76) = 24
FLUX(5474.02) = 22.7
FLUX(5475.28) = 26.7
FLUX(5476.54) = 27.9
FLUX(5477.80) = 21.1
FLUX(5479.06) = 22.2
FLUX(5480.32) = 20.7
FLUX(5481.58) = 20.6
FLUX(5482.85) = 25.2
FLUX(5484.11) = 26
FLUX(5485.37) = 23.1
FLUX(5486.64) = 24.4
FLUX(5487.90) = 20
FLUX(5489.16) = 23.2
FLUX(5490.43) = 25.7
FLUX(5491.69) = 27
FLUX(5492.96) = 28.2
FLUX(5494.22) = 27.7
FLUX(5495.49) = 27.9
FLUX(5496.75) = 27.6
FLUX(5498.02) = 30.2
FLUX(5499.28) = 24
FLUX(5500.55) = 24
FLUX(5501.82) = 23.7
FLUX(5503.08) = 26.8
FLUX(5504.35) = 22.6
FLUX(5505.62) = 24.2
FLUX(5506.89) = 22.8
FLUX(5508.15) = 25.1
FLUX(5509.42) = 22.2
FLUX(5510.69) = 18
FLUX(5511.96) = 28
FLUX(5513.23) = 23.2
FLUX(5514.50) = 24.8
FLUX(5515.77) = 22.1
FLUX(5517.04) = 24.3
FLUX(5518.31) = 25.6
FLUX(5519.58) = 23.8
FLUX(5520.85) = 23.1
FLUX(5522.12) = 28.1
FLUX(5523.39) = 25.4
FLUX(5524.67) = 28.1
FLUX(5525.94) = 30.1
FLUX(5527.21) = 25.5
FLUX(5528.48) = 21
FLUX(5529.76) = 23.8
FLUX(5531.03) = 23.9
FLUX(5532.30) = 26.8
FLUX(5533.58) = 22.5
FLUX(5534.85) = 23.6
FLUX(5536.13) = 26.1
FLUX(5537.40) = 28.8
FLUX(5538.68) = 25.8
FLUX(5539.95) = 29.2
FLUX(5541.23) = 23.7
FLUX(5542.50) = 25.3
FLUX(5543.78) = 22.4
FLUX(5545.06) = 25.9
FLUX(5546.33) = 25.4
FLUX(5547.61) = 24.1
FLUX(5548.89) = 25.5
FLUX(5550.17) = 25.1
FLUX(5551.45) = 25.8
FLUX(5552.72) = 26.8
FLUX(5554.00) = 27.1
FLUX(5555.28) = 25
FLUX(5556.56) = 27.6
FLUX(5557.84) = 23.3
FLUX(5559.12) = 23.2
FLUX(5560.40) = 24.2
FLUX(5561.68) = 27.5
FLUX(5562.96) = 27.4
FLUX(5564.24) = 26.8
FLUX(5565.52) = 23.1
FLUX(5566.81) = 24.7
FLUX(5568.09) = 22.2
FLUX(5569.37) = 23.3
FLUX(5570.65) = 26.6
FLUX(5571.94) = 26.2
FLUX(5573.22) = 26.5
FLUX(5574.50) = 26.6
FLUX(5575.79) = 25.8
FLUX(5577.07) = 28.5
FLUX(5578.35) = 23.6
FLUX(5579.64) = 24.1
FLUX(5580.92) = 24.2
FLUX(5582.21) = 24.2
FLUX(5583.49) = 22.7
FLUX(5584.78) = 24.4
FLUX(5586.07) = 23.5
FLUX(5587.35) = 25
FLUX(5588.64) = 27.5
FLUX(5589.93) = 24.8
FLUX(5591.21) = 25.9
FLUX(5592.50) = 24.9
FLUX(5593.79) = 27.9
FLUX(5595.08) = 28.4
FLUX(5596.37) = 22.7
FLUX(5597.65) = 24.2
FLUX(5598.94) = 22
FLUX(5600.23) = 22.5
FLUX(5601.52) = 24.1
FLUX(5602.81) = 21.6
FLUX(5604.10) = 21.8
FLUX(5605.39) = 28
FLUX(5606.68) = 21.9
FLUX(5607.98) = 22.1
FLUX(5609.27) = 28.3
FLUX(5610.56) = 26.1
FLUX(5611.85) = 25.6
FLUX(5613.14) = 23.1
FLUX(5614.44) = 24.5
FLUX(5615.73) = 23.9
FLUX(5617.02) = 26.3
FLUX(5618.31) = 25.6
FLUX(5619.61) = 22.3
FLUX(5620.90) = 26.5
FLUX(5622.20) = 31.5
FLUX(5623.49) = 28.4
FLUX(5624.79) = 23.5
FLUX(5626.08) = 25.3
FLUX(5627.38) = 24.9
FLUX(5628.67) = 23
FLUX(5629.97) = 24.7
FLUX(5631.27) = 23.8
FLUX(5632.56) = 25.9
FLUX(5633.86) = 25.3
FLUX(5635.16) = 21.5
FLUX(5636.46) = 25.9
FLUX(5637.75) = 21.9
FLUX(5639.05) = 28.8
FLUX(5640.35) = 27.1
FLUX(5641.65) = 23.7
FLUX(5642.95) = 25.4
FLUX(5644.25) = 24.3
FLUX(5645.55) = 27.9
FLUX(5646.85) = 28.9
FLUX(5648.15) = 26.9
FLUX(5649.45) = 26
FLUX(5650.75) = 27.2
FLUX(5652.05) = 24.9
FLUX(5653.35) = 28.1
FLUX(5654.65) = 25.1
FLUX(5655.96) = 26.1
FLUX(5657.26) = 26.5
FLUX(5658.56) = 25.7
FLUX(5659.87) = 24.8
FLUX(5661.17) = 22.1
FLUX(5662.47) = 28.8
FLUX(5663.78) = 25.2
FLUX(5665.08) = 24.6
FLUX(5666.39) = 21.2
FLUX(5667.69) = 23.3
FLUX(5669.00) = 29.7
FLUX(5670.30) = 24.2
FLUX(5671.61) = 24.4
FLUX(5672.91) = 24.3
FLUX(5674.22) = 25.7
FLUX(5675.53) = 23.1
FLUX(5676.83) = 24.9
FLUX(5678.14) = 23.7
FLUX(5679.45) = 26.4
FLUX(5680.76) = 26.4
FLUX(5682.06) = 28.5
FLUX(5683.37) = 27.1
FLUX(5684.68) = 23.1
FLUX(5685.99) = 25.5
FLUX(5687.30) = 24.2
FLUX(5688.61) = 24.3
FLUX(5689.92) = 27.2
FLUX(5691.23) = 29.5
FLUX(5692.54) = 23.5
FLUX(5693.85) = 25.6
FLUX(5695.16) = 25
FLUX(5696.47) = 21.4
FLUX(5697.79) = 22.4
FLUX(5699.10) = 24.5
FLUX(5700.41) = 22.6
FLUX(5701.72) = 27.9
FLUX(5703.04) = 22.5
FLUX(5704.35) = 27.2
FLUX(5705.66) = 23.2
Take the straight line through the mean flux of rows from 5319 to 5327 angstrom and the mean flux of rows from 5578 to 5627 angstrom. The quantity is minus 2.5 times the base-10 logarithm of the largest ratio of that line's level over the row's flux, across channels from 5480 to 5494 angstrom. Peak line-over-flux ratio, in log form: -0.20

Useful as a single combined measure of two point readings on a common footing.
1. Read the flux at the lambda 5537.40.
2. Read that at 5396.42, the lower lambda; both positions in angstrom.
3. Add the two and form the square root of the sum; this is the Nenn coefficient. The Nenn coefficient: 7.1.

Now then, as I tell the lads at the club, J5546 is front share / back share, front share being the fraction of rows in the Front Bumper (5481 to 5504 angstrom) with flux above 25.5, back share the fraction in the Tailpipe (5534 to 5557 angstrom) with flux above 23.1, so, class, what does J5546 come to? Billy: 0.5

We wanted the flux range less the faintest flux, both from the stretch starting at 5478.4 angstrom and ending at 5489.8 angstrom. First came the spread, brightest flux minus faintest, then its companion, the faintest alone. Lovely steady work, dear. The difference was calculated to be -14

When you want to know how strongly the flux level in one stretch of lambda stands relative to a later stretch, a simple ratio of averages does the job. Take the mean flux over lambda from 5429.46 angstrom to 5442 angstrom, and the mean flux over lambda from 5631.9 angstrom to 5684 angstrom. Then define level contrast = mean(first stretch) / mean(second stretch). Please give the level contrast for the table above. 0.982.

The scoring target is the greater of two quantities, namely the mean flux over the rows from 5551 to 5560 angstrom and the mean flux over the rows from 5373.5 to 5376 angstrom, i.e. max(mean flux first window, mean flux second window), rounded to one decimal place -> 25.6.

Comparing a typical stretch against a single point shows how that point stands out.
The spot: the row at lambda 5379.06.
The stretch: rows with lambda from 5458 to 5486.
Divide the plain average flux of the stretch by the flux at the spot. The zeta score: 0.94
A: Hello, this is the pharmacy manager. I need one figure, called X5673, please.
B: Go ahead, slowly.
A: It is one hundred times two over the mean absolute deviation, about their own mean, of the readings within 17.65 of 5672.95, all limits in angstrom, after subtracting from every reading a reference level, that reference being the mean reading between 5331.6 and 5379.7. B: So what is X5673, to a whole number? 129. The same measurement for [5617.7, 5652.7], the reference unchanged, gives 113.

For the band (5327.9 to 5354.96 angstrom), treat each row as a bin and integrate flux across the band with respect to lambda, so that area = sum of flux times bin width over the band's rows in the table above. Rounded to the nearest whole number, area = 614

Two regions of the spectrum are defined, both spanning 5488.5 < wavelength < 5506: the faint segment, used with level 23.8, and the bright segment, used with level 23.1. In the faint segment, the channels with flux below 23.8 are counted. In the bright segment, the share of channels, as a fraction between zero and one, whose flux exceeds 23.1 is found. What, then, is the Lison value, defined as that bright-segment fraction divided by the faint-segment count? 0.31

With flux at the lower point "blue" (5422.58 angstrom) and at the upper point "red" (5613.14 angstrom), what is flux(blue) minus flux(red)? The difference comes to 3.3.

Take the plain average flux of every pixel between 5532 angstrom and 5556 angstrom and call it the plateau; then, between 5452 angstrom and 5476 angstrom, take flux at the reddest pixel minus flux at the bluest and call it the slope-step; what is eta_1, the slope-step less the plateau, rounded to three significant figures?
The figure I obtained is -24.9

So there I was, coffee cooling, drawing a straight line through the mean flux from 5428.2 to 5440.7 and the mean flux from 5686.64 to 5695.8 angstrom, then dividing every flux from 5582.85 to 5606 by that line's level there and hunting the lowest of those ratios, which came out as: 0.855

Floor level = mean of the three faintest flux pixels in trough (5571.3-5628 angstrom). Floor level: 21.8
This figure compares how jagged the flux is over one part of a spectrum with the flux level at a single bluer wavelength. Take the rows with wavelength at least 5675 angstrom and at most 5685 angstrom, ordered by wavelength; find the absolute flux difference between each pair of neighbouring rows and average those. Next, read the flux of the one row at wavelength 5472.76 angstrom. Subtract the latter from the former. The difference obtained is -22.1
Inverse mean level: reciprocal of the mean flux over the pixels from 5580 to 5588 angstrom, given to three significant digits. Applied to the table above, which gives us 0.0417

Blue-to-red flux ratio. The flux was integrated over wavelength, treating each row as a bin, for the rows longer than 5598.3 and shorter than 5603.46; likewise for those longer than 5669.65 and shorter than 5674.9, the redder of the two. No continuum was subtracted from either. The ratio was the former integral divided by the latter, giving 0.90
